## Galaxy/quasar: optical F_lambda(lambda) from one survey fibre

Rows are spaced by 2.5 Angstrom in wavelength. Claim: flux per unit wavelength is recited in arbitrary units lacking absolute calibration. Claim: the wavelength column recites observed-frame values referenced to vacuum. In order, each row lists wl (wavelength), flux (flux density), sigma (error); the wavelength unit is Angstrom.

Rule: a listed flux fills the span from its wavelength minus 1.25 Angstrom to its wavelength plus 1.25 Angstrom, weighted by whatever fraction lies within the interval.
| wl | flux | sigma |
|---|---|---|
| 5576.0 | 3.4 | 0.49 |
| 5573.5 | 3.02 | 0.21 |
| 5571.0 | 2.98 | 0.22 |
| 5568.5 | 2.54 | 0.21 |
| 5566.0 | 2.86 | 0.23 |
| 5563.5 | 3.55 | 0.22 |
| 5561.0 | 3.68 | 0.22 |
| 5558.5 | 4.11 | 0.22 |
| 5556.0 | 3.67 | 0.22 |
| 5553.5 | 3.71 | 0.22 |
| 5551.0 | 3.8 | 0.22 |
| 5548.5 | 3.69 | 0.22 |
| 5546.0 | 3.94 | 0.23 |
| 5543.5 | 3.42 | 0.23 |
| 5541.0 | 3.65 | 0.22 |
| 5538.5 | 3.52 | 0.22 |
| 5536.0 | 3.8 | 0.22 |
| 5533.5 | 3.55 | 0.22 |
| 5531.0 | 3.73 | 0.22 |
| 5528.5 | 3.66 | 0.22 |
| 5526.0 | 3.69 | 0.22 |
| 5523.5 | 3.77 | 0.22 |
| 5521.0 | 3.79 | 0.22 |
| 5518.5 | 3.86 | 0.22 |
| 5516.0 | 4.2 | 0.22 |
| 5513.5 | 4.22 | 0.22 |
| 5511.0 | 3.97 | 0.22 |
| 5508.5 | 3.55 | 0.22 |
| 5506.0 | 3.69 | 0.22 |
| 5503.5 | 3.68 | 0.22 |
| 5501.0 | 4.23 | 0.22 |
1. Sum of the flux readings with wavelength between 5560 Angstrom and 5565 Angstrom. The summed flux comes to 7.2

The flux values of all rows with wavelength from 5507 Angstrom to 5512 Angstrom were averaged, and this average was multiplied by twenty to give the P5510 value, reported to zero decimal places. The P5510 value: 75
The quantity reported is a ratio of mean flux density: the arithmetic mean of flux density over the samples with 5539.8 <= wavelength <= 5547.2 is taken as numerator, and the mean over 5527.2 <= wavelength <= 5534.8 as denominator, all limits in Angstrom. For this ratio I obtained 1.01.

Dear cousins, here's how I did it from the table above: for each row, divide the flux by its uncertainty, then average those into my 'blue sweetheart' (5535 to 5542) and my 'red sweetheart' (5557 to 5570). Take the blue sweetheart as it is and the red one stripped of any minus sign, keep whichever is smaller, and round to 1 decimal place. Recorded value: 15.2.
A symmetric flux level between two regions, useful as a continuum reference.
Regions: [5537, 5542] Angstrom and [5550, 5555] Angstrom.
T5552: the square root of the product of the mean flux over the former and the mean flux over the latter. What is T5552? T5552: 3.67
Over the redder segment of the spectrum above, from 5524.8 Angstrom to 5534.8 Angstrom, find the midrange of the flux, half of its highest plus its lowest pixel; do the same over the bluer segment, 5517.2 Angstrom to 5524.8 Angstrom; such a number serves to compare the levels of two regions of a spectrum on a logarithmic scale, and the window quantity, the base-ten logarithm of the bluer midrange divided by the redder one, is 0.020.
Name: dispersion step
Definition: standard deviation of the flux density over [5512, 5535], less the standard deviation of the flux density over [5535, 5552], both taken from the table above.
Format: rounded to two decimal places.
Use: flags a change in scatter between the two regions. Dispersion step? 0.05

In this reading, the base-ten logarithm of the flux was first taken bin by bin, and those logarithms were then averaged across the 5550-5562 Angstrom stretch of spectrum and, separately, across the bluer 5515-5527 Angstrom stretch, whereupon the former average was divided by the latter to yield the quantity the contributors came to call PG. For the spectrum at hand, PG 0.99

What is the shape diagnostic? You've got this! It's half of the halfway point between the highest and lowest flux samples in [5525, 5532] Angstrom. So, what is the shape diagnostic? 1.85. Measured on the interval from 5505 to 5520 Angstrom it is 1.94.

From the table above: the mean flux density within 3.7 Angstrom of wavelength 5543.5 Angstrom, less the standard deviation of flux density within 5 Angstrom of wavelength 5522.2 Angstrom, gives 3.6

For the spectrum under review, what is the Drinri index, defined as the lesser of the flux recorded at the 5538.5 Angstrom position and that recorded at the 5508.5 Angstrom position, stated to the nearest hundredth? 3.52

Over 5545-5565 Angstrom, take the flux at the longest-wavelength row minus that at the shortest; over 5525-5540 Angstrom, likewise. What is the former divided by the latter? 2.3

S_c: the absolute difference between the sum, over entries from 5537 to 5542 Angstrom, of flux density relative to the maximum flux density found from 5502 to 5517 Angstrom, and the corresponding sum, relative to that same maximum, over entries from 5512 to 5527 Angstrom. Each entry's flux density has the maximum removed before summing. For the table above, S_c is 0.5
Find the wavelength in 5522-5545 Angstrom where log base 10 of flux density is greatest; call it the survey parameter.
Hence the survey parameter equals 5536.0 Angstrom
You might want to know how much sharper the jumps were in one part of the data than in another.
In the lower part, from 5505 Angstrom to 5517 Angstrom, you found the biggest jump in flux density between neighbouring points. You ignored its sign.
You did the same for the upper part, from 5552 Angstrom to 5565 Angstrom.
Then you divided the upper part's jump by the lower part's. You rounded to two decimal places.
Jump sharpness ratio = 1.05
